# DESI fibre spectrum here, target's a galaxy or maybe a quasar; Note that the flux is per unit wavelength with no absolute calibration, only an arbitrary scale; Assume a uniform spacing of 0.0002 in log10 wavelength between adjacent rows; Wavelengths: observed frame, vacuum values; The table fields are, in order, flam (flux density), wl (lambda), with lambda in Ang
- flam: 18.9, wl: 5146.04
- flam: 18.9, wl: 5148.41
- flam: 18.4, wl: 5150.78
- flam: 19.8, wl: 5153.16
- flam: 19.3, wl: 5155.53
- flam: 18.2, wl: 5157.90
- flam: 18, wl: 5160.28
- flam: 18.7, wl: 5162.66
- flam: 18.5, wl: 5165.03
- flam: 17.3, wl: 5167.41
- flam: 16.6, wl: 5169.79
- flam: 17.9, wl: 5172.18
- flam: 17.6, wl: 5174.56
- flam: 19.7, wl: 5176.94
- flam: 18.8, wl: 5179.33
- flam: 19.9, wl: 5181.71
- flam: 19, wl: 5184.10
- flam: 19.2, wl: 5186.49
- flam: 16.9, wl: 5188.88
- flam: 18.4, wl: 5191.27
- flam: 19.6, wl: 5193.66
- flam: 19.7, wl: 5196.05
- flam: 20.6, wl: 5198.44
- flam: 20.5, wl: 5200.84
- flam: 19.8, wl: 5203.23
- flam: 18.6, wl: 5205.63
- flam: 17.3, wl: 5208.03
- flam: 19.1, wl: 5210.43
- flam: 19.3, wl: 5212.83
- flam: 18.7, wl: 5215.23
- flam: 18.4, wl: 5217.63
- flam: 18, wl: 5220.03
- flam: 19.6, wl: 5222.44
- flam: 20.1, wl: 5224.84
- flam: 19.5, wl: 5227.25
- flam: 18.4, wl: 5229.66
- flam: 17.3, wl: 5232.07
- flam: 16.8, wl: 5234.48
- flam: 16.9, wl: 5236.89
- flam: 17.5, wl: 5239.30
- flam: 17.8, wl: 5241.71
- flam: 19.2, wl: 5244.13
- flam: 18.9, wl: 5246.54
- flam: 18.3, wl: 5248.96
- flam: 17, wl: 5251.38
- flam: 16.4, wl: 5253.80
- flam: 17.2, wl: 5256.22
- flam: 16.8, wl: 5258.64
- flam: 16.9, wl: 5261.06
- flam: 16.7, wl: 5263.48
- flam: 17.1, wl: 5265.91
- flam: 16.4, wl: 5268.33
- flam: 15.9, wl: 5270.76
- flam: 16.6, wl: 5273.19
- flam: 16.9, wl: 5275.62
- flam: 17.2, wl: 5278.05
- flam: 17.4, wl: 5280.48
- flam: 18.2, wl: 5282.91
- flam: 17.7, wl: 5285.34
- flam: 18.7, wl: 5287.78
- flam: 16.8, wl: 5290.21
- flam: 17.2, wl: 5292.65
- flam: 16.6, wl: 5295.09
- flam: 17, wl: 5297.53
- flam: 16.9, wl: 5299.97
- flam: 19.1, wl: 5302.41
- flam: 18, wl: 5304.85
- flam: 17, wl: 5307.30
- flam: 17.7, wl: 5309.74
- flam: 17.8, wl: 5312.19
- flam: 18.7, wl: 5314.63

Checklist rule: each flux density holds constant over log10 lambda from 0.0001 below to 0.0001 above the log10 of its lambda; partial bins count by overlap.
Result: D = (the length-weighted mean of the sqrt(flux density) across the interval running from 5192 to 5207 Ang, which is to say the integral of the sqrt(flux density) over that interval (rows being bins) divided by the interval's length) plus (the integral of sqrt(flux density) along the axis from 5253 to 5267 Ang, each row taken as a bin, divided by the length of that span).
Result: 8.55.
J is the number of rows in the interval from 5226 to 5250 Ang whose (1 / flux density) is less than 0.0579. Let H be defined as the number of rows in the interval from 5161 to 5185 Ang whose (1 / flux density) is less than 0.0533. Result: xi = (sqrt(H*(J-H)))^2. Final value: 16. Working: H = 4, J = 8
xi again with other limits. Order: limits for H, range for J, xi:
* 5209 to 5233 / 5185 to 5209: 20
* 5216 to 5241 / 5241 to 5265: 3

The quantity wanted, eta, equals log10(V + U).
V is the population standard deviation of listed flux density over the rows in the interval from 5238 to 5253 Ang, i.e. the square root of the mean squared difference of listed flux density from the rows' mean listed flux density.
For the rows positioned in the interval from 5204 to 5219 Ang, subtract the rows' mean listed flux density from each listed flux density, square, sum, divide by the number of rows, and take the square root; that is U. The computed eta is 0.15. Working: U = 0.64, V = 0.8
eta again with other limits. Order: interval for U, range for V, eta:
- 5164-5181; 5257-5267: 0.04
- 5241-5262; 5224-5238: 0.34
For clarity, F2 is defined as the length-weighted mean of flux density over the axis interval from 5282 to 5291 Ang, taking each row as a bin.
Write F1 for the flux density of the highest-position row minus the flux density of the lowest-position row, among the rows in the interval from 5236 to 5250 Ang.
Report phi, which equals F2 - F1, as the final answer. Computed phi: 16.5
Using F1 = 1.40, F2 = 17.9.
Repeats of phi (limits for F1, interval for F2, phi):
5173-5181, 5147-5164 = 17.6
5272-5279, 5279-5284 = 17.2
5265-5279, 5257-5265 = 16.7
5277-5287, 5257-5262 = 16.4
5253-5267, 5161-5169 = 17.4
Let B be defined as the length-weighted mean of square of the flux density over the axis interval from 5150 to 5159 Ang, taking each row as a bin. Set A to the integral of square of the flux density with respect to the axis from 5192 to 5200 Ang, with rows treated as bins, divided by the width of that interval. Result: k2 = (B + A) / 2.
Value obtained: 378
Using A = 396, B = 360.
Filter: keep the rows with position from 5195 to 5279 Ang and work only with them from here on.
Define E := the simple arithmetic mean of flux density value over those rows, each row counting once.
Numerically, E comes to 18.0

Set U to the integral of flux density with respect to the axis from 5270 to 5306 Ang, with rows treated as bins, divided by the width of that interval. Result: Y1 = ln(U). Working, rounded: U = 17.4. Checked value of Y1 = 2.85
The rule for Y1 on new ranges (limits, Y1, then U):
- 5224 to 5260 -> 2.88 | 17.8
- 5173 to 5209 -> 2.95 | 19.0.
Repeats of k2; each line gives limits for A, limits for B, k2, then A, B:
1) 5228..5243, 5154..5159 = 331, 307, 356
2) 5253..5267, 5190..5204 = 338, 284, 391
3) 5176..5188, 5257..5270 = 326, 371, 281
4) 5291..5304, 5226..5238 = 310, 302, 318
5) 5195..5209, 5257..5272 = 328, 379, 277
